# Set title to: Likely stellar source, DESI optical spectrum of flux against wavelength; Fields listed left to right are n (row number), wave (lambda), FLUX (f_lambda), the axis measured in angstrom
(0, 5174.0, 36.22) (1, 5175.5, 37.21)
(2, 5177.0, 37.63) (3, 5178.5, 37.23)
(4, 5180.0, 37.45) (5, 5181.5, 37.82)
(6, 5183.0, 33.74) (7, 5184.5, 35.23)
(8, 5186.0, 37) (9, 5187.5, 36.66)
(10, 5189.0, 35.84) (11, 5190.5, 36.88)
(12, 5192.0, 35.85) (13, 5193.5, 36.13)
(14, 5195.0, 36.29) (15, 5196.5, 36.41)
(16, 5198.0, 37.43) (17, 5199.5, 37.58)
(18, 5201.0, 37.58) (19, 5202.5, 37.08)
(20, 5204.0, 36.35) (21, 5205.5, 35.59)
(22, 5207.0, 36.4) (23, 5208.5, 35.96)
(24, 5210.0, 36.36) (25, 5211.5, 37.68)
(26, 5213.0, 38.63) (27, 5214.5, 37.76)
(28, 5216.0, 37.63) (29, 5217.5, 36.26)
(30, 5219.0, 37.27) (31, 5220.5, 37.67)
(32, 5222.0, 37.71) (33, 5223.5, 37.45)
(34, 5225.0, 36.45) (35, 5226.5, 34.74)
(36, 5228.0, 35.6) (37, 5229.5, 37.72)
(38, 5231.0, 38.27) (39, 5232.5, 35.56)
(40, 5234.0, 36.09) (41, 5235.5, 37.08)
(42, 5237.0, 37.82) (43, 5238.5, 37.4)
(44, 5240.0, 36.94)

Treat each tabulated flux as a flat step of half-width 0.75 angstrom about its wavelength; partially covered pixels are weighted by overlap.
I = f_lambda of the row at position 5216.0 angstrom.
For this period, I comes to 37.63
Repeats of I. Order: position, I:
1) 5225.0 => 36.45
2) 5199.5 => 37.58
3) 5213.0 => 38.63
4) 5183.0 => 33.74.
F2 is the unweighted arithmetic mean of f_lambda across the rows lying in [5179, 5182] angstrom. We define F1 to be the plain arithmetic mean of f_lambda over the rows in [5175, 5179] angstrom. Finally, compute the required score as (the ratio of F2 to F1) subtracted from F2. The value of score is 36.6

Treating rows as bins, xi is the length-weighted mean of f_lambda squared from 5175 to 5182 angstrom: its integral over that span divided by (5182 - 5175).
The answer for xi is 1404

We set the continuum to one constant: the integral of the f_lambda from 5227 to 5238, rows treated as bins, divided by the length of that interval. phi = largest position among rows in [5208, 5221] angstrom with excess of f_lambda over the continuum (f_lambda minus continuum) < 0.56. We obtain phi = 5219.0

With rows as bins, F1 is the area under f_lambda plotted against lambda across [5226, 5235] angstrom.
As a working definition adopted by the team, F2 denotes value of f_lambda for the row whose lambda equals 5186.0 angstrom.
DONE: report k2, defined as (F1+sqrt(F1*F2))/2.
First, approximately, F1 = 328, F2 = 37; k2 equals 219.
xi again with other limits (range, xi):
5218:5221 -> 1395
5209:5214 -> 1406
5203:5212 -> 1323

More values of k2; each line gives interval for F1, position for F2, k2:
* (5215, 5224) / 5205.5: 223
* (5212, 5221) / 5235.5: 225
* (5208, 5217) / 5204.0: 223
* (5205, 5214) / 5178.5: 221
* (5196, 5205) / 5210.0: 222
